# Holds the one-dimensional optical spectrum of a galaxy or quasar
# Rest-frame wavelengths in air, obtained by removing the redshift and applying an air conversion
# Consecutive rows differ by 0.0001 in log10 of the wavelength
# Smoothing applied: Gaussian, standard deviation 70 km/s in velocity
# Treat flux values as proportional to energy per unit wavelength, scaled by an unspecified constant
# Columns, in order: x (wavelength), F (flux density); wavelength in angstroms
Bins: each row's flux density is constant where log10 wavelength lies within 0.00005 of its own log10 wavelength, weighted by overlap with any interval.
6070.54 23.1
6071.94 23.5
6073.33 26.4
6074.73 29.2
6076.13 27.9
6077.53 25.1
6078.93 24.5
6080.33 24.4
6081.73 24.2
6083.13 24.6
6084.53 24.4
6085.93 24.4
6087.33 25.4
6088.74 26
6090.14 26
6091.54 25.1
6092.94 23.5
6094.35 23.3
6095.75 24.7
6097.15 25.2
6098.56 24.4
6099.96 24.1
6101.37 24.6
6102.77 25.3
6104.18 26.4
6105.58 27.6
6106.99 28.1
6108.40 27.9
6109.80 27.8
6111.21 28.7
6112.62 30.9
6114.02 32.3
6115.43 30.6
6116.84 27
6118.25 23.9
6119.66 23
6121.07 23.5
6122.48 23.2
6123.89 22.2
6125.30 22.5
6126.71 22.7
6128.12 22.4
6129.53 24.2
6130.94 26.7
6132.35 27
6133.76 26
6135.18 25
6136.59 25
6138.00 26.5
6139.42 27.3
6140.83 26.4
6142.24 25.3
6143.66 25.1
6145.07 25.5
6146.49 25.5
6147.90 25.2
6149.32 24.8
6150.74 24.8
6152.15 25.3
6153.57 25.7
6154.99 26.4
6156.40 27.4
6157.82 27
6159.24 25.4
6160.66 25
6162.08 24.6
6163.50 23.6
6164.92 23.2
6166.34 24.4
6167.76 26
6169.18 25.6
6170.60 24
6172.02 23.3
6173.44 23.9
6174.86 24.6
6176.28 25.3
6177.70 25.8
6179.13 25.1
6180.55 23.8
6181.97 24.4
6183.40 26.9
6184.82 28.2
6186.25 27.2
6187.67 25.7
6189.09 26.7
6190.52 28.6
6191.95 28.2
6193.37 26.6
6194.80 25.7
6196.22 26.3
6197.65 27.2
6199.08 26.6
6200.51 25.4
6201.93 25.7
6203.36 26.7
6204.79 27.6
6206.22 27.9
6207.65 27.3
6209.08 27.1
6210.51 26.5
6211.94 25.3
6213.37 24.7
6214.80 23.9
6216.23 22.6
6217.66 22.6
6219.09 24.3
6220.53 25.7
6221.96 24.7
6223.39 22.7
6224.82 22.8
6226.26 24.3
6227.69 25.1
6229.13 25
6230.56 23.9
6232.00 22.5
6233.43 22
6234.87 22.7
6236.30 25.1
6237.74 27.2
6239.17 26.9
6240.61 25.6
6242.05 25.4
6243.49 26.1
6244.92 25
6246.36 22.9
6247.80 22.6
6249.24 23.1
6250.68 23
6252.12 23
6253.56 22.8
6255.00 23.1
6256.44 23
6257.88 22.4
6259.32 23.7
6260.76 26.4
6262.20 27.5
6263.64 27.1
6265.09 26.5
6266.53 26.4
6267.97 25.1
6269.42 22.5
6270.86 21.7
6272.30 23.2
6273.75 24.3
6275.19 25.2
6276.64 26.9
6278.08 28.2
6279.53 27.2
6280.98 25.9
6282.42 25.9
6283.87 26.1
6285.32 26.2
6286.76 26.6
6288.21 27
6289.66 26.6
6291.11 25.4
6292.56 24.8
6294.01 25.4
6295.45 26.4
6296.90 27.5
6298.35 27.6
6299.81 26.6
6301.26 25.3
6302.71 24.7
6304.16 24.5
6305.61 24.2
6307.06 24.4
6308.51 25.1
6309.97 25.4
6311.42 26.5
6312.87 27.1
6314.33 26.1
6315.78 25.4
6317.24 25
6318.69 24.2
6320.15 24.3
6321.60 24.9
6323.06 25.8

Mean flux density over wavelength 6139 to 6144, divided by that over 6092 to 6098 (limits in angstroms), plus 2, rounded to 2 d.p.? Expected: 3.08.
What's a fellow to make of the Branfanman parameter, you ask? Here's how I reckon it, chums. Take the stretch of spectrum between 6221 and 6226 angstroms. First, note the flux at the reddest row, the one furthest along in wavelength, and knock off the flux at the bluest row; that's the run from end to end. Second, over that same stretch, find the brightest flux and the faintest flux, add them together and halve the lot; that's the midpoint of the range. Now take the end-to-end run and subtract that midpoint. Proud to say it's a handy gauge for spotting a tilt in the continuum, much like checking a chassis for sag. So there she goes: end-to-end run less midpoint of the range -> -25.6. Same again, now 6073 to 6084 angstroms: -28.5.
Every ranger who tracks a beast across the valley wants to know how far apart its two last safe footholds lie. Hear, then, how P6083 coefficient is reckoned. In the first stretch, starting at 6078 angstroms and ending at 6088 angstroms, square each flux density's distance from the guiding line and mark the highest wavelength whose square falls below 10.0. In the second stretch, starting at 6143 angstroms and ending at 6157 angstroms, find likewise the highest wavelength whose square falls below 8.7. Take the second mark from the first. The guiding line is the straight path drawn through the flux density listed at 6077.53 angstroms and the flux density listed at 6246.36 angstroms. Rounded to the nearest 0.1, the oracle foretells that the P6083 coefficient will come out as -67.7 angstroms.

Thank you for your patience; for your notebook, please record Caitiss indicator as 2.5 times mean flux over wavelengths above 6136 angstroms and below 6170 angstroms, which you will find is 63.6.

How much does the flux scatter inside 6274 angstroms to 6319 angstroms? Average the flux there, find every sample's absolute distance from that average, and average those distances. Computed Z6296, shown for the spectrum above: 0.89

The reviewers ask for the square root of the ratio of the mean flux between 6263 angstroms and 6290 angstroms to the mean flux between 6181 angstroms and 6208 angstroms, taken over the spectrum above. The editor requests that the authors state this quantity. 0.980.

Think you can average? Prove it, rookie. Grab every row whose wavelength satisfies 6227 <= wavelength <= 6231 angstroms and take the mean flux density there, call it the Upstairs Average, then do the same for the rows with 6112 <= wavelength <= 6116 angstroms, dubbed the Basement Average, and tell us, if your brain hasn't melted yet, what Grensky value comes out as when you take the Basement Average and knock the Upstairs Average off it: 6.6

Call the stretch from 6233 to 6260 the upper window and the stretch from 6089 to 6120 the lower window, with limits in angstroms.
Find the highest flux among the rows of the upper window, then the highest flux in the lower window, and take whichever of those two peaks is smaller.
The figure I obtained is 27.2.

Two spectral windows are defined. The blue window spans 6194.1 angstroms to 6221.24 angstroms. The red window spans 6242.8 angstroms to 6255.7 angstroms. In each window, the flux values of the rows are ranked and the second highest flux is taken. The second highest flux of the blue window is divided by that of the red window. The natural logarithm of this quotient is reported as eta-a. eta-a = 0.10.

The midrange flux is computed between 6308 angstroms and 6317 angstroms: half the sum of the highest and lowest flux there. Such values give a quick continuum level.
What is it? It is 26.1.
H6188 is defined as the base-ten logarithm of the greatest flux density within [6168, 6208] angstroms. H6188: 1.456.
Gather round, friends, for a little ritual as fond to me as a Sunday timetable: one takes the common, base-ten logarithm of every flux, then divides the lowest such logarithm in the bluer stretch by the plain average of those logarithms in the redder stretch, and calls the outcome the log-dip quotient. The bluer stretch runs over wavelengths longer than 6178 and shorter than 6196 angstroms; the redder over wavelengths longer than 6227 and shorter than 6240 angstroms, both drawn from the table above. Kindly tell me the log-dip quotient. 0.992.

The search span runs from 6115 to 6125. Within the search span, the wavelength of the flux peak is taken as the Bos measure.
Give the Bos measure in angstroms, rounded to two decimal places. 6115.43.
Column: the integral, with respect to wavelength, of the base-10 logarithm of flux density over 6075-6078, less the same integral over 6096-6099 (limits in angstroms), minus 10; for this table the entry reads -9.9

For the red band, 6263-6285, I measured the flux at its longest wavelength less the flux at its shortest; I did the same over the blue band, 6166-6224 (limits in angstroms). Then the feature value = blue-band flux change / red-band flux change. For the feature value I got 1.7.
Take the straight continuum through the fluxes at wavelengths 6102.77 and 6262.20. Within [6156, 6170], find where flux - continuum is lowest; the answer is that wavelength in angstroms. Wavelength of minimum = 6164.92 angstroms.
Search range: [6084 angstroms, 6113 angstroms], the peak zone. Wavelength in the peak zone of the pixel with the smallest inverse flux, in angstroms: 6112.62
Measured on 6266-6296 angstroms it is 6278.08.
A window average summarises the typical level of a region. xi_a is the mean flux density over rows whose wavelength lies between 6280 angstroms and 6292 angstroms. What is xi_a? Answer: 26.2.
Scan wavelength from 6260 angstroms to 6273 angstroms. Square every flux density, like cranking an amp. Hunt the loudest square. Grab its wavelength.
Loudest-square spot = 6262.20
